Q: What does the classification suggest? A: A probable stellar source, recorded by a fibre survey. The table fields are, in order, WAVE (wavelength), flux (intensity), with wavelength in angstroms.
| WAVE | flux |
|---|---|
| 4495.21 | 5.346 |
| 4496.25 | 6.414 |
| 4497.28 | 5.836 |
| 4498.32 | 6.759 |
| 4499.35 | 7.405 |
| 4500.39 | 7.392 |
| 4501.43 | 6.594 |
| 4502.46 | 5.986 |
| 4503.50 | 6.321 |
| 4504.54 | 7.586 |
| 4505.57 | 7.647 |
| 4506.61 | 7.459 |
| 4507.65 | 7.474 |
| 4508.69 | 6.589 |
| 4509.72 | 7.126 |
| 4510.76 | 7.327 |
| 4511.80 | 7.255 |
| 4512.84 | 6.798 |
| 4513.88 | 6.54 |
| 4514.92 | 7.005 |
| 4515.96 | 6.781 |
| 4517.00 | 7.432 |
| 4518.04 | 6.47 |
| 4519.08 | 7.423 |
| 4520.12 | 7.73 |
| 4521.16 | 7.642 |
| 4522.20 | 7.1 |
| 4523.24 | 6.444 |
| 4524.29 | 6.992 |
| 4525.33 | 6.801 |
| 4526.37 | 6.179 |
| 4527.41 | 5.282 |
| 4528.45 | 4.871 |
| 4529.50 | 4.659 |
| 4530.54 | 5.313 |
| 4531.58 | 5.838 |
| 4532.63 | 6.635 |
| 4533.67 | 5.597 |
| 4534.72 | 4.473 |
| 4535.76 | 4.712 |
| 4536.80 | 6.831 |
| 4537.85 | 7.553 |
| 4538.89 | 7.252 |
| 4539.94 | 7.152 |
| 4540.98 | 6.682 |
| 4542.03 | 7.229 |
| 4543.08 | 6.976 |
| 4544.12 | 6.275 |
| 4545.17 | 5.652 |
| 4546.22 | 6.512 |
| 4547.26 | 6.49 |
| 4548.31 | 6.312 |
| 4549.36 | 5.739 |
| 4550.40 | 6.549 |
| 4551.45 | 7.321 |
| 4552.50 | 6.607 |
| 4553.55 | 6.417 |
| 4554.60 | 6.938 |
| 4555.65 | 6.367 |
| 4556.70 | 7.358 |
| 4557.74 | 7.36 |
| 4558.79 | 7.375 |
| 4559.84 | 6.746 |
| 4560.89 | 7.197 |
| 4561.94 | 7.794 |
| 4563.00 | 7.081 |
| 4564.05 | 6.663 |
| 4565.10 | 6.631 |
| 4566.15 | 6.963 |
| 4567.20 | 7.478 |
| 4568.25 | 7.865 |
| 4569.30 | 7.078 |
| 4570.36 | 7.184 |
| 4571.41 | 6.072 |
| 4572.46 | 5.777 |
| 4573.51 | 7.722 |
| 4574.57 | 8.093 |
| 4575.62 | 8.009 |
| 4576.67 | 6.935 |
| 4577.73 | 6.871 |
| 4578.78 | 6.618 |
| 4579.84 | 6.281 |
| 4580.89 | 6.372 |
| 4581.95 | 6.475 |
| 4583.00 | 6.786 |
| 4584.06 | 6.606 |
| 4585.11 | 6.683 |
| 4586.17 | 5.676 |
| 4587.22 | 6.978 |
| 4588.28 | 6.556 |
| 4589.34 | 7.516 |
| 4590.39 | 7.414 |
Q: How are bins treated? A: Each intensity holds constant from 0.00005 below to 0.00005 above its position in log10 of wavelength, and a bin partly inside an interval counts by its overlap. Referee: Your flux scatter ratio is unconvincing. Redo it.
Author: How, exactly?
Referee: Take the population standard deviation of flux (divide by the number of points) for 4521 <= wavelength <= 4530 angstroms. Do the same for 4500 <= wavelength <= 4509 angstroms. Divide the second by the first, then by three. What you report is 0.20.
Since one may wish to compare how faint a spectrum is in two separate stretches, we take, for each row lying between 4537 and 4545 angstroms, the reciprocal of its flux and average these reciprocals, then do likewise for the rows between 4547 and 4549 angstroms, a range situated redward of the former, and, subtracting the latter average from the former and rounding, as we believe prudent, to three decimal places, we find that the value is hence -0.013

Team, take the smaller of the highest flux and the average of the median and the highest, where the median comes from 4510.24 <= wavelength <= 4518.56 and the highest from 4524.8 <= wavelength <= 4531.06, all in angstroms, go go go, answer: 6.80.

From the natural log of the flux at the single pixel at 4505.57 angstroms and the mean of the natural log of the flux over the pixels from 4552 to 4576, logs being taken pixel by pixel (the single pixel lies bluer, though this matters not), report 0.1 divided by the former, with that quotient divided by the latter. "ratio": 0.0252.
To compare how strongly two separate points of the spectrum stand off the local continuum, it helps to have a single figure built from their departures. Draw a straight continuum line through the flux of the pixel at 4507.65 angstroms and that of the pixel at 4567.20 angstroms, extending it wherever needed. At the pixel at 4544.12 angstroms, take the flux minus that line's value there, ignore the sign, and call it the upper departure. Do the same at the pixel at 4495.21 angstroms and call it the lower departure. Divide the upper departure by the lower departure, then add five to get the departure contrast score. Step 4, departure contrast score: 5.6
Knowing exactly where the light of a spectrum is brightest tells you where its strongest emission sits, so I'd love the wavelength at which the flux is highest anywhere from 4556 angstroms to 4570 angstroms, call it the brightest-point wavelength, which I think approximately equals 4568.25 angstroms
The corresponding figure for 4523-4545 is 4537.85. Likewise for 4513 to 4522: 4520.12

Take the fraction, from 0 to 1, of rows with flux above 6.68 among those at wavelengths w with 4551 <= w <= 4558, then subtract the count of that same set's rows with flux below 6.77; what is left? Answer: -2.4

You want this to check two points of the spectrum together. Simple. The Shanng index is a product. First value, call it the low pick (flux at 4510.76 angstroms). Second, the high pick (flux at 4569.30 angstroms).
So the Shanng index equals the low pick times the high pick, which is 52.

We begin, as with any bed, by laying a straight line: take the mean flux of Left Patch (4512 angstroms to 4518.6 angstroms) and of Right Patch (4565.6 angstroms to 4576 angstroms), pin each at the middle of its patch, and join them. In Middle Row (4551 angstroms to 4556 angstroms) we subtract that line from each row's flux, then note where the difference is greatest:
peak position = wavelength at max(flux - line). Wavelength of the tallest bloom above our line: 4551.45 angstroms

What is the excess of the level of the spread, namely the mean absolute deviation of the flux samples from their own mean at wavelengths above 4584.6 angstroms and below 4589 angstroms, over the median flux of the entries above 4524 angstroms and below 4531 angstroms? -4.91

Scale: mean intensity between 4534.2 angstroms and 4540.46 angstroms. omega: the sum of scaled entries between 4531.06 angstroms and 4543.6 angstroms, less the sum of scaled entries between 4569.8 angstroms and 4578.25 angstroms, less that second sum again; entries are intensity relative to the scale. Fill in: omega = -6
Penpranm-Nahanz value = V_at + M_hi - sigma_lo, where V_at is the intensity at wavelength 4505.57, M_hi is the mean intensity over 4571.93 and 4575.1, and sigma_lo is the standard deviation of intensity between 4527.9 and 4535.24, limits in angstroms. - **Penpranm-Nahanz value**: 14.1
